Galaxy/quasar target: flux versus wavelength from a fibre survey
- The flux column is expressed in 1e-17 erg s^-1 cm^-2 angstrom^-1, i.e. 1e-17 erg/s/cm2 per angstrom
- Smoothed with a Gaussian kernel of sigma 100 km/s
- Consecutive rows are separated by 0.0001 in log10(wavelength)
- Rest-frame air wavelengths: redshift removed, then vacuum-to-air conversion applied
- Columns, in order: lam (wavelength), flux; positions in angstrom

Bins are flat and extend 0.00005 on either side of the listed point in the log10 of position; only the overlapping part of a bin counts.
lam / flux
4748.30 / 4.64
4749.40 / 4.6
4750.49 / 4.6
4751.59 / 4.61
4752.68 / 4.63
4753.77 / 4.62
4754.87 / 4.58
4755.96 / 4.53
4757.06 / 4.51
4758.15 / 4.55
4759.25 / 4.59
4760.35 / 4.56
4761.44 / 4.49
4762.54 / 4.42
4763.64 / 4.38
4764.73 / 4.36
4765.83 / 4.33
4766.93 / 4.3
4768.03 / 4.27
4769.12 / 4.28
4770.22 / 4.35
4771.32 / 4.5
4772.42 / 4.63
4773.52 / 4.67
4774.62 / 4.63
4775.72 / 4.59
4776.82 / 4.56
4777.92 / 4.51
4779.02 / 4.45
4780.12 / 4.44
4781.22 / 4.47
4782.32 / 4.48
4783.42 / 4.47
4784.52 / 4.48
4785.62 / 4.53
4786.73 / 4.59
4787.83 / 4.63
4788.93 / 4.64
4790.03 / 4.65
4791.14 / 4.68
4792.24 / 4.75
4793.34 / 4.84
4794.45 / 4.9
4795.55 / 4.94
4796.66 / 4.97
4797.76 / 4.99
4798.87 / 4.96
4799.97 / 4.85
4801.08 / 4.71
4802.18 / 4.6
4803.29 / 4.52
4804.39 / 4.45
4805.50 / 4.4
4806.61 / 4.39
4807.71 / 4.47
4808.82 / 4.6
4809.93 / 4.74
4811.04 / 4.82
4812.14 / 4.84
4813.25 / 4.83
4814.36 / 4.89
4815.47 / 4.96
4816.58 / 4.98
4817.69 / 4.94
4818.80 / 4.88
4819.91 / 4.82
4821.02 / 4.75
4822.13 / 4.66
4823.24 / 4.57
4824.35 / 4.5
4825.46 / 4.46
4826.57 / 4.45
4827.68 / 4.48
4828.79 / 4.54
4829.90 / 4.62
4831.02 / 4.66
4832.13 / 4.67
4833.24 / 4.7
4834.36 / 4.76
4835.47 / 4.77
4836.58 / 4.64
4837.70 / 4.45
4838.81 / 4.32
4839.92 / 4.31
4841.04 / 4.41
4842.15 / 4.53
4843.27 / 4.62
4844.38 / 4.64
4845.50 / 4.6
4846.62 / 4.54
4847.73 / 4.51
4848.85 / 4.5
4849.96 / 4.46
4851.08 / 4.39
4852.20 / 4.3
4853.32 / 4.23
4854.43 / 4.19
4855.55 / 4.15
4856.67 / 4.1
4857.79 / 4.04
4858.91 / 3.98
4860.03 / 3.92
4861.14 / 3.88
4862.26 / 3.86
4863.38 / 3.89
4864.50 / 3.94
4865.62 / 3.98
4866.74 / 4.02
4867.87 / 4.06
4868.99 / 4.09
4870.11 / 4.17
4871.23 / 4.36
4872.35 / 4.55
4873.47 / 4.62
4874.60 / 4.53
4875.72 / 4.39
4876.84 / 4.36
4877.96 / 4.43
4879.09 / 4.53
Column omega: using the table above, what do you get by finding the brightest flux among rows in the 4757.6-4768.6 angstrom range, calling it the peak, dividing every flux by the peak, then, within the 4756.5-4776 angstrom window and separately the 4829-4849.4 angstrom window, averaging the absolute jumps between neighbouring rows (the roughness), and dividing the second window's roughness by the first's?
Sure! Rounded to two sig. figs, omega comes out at 1.2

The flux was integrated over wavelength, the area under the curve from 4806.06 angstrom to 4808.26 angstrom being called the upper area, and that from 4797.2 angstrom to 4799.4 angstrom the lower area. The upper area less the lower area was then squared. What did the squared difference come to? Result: 1.4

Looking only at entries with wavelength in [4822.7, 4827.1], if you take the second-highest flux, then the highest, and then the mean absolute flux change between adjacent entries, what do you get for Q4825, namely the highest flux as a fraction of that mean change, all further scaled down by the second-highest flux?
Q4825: 25.4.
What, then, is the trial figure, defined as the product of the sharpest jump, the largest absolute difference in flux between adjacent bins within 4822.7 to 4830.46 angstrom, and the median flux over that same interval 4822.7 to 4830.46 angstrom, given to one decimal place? 0.4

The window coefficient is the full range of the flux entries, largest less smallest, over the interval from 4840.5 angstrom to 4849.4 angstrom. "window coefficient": 0.23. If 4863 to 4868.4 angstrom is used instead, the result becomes 0.17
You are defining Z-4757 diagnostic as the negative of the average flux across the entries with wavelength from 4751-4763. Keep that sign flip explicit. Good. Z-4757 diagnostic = -4.554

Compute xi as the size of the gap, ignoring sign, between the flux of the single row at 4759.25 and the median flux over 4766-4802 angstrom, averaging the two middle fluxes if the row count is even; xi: 0.02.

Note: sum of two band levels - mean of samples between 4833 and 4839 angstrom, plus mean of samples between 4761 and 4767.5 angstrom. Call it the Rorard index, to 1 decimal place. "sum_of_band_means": 9.0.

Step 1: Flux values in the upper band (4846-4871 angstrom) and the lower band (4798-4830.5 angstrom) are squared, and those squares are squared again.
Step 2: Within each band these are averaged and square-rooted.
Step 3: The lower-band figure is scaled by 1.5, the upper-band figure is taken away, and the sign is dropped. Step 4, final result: 16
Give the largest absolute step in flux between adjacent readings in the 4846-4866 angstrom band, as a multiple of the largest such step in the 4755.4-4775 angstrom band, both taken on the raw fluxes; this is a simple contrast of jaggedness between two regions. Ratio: 0.60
